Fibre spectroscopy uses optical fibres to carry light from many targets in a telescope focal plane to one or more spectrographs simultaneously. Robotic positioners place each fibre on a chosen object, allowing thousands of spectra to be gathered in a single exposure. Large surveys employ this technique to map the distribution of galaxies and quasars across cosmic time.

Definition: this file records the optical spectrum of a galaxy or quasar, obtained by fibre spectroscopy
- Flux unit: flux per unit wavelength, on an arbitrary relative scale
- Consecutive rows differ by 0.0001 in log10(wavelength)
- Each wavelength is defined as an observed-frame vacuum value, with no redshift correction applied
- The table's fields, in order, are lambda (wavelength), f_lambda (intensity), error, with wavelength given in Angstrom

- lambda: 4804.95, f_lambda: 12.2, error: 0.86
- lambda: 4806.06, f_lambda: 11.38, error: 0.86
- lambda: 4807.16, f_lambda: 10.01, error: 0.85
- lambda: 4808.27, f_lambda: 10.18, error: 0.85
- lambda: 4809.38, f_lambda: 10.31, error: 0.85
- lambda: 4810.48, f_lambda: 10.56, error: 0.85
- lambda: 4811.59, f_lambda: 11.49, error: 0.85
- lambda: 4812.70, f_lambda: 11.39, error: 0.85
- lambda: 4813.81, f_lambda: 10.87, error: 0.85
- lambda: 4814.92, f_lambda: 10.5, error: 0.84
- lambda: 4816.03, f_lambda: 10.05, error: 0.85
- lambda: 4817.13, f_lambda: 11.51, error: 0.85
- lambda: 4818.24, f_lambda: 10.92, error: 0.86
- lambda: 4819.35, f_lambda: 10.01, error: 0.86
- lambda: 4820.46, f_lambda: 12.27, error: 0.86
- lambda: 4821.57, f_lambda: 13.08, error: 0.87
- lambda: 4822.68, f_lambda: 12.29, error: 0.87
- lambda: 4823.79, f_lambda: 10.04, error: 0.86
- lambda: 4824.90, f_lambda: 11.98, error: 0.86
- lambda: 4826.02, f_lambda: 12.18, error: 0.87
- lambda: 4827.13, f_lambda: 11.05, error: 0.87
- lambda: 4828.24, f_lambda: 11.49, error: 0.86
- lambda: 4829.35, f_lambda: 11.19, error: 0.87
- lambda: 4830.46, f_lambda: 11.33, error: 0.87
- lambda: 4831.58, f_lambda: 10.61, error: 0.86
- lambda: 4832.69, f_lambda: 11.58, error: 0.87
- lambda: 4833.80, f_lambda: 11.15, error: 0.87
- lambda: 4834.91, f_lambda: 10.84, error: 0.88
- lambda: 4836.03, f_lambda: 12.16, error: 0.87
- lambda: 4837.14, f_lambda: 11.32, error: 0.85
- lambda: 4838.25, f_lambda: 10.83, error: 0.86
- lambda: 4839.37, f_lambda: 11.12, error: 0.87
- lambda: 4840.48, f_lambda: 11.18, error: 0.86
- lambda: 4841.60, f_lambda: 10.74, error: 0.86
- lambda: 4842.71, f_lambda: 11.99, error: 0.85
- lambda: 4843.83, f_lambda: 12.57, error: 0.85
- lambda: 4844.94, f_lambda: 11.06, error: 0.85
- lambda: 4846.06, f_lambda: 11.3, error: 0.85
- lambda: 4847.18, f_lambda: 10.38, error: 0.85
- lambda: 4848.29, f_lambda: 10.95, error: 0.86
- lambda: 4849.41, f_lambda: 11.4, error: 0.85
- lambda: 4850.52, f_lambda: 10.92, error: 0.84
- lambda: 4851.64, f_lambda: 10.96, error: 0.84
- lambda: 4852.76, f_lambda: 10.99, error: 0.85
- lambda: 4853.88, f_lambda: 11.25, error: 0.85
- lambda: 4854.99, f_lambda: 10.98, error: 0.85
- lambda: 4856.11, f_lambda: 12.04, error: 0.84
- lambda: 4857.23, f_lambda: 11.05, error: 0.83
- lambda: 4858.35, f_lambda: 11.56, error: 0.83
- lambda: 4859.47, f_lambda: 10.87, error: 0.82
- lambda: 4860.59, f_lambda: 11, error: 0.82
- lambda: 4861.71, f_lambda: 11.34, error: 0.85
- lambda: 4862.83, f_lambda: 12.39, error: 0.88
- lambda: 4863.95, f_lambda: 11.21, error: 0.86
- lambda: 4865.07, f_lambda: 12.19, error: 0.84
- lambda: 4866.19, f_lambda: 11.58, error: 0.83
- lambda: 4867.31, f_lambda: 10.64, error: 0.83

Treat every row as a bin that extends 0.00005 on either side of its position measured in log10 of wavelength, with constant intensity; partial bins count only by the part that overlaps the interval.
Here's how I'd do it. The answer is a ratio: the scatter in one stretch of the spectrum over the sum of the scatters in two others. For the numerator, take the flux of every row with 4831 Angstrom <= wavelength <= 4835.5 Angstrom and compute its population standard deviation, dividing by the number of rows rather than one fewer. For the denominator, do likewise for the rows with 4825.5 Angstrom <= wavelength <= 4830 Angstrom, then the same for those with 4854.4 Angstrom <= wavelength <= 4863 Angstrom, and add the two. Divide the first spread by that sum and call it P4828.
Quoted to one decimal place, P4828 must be 0.4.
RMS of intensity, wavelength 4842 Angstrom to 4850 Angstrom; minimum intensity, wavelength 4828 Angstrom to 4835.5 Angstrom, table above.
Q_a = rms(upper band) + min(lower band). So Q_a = 22.0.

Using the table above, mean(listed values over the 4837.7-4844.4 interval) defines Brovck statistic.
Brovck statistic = 11.4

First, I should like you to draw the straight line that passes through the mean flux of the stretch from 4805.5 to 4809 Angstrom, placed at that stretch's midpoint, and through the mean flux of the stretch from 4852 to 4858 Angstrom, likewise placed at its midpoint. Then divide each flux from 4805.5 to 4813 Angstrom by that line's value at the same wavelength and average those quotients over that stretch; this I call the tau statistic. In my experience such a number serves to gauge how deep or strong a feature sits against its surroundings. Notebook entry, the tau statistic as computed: 1.019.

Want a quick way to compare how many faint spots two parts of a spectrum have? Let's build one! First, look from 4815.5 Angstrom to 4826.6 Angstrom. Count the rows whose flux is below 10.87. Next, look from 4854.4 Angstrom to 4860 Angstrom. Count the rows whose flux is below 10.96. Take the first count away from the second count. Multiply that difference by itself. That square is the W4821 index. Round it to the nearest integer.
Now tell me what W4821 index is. 4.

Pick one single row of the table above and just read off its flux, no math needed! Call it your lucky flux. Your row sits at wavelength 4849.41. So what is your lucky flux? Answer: 11.4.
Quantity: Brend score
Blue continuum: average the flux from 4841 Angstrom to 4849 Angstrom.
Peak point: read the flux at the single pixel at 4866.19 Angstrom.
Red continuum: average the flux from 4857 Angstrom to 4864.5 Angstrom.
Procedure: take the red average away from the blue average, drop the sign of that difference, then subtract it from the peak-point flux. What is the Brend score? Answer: 11.5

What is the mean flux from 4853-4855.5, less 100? -88.9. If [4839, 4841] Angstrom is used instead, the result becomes -88.8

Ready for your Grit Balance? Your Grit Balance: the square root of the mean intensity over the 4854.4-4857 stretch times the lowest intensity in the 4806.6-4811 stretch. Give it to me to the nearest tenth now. 10.7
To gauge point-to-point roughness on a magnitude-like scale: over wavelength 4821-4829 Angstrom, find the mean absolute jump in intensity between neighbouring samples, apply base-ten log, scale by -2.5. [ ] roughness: -0.13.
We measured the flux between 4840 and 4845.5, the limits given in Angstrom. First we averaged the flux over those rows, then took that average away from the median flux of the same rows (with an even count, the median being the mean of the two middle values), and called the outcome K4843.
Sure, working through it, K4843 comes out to -0.33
